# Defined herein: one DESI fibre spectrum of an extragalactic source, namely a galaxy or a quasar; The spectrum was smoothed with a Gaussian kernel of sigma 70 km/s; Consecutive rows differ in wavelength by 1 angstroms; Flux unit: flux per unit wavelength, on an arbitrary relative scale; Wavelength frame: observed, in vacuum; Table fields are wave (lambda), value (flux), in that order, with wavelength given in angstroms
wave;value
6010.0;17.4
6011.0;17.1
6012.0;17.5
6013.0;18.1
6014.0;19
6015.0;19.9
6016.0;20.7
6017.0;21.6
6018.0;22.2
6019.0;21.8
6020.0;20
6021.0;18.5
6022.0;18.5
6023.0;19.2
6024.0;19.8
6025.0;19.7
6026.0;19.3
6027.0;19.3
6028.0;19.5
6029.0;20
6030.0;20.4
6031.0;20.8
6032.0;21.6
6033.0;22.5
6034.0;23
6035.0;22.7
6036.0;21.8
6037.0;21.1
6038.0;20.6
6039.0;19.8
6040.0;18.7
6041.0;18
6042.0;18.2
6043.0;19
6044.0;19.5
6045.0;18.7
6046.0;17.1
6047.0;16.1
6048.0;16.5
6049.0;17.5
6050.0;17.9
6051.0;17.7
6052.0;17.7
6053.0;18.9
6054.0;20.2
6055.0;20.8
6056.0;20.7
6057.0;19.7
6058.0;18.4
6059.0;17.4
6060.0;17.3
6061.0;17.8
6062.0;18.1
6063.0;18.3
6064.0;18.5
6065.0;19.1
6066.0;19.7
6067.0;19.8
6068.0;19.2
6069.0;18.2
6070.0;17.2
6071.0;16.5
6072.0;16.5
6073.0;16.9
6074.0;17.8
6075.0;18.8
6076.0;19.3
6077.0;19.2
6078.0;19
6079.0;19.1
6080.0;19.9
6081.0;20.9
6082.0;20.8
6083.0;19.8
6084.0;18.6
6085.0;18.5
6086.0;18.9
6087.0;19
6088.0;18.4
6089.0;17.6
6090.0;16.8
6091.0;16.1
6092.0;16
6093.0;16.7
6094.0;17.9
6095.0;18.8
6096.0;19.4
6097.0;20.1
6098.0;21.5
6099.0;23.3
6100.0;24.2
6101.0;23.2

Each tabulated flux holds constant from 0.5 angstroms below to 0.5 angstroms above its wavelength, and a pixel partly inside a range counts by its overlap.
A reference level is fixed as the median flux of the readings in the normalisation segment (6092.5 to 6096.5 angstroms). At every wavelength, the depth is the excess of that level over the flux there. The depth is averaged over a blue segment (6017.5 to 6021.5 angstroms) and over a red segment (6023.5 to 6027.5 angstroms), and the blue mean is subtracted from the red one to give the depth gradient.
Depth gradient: 1.1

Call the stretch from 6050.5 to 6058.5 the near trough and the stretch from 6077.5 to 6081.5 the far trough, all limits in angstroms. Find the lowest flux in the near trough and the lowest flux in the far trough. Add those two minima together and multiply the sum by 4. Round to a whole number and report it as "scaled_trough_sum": 147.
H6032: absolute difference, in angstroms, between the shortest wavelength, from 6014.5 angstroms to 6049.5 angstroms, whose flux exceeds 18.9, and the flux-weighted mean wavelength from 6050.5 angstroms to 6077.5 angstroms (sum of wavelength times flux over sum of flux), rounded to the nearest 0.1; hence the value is 48.9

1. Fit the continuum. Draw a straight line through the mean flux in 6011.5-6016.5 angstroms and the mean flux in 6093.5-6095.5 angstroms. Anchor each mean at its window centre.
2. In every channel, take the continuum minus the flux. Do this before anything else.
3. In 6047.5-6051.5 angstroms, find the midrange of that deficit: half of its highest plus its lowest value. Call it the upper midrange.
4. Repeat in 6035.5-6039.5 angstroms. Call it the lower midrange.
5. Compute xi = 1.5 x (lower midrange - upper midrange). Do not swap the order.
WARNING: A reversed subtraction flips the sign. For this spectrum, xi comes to -5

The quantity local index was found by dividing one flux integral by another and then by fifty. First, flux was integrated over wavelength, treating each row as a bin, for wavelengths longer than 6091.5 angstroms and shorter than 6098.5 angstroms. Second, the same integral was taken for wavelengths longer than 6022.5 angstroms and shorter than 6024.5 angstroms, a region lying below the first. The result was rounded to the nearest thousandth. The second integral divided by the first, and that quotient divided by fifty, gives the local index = 0.006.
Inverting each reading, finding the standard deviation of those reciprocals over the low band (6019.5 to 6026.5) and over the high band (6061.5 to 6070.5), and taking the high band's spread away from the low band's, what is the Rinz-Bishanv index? -0.0008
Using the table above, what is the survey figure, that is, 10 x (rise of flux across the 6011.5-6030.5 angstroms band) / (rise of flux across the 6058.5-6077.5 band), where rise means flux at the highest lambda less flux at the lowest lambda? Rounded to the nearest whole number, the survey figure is 16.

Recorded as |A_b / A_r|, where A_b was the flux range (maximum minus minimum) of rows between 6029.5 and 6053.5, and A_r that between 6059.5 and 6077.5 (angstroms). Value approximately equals 2.1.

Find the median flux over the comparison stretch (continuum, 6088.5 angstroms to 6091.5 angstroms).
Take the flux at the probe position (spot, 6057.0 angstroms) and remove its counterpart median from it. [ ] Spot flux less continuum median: 2.9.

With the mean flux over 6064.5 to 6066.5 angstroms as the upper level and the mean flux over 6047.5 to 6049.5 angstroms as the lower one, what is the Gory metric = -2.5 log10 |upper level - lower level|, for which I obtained -1.0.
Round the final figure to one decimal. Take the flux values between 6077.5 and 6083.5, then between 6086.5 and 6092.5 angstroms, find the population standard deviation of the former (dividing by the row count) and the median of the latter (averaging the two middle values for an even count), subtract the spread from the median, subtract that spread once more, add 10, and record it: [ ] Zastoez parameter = 25.7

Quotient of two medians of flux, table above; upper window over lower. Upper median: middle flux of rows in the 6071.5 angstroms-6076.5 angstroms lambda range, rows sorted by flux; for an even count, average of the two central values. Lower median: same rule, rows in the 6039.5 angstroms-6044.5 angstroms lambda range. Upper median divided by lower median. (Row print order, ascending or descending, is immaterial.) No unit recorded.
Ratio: 0.95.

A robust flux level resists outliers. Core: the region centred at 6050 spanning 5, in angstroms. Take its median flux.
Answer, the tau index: 17.7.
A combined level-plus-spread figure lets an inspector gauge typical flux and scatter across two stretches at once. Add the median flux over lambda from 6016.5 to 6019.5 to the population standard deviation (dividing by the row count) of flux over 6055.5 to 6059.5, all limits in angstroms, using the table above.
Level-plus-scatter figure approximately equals 23.1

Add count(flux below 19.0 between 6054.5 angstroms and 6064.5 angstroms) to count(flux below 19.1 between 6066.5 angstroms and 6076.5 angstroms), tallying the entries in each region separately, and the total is 14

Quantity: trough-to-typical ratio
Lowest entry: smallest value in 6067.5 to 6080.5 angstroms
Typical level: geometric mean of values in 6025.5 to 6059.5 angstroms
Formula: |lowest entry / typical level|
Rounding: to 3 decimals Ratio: 0.852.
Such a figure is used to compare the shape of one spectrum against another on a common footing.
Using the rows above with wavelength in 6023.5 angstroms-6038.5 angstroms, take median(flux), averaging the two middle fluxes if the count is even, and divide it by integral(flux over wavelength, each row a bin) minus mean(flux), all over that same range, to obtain 0.07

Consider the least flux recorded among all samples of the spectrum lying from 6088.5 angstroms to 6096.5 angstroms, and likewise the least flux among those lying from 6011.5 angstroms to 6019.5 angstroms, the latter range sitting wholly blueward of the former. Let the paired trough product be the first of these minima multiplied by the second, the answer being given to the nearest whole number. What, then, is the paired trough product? 280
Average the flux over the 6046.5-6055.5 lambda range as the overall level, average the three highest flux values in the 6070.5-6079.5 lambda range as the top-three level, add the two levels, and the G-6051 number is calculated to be 37.3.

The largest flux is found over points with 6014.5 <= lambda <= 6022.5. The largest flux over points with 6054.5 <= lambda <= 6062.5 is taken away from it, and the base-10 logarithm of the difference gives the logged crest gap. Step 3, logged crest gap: 0.15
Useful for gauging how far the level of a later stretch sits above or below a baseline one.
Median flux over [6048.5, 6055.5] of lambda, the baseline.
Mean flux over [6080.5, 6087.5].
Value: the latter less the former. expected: 1.6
